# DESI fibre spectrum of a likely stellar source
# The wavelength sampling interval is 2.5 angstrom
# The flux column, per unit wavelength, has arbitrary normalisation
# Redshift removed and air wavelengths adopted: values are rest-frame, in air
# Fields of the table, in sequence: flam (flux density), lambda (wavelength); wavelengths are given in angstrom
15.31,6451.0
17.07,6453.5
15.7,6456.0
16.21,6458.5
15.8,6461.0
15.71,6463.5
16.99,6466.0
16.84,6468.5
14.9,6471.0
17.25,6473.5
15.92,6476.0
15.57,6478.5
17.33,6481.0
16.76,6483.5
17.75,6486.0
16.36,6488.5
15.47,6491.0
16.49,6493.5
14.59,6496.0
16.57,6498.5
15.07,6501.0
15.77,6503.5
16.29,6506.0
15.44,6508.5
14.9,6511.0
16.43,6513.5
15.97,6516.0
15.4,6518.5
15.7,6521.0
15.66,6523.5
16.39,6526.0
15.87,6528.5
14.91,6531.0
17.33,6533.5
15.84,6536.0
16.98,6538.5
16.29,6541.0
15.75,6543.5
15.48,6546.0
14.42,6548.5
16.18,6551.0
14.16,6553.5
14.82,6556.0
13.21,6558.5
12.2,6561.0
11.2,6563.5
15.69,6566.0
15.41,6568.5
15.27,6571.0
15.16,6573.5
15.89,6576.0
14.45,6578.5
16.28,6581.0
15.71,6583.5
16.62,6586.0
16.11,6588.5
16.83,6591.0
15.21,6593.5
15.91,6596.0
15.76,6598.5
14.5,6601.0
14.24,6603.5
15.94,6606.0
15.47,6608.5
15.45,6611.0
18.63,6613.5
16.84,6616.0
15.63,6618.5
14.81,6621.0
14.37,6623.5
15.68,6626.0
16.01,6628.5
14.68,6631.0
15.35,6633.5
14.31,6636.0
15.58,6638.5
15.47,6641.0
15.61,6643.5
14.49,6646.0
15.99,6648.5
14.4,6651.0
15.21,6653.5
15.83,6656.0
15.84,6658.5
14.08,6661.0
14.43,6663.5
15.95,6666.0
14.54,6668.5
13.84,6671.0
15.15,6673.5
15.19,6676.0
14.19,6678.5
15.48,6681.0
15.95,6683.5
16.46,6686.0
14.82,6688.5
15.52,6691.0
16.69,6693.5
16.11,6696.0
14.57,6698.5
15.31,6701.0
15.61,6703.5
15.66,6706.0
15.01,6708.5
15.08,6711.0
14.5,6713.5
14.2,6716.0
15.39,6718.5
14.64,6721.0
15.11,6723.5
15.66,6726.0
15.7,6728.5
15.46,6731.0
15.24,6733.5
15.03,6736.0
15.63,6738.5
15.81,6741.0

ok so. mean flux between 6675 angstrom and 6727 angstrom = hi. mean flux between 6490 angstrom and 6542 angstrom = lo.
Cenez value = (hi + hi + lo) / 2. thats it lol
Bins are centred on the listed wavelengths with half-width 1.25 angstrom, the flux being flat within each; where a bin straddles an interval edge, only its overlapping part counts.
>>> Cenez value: 23.2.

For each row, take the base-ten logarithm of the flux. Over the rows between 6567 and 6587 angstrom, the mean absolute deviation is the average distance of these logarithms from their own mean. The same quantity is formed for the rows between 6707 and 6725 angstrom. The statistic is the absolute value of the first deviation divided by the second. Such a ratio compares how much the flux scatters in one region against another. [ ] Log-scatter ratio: 1.5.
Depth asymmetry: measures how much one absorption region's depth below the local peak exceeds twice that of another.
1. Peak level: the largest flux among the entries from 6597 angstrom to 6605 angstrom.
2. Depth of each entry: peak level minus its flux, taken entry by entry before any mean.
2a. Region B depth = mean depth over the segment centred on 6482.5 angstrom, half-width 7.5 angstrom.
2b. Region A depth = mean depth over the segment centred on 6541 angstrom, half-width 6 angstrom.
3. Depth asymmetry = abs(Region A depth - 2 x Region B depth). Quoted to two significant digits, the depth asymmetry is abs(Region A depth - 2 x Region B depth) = 1.4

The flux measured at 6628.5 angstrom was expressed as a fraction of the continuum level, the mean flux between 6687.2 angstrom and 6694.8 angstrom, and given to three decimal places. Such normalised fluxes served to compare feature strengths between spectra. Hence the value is 1.021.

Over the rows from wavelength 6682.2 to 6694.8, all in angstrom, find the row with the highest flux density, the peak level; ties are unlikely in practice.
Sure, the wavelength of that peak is 6693.5 angstrom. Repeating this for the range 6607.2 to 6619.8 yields 6613.5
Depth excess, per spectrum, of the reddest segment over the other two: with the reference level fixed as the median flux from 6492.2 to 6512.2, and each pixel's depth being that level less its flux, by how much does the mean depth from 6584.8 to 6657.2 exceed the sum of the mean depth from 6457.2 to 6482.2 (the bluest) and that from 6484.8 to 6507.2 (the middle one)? 1.1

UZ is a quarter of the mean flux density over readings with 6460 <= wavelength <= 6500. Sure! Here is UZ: 4.07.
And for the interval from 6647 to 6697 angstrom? 3.82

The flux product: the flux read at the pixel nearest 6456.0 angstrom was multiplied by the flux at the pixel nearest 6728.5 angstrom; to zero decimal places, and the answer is 246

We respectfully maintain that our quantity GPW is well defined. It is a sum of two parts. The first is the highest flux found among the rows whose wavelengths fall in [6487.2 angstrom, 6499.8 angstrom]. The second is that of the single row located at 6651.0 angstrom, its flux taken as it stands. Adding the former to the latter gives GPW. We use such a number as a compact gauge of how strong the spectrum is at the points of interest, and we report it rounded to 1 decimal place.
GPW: 31.0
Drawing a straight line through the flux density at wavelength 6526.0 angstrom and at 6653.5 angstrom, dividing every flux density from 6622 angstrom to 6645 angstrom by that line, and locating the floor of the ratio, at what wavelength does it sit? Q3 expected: 6623.5 angstrom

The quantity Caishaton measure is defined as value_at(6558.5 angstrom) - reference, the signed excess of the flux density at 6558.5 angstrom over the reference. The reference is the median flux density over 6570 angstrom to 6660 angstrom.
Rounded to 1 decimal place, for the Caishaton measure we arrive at -2.4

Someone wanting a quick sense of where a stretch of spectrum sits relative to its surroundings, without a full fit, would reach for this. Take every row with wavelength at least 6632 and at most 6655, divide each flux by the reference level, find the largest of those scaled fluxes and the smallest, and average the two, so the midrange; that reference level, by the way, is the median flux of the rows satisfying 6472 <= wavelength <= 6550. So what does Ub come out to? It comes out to 0.95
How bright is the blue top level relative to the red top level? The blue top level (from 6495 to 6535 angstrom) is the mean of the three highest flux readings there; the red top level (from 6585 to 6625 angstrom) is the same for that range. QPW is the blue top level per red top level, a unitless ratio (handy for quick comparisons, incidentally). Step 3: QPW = 0.96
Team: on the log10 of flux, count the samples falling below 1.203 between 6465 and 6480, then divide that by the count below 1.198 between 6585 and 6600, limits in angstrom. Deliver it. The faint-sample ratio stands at 1.5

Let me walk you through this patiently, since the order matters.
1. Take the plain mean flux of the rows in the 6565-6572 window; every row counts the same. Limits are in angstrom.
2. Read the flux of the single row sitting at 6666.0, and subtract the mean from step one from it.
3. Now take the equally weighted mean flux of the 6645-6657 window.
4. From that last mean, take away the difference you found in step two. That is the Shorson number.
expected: 14.7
